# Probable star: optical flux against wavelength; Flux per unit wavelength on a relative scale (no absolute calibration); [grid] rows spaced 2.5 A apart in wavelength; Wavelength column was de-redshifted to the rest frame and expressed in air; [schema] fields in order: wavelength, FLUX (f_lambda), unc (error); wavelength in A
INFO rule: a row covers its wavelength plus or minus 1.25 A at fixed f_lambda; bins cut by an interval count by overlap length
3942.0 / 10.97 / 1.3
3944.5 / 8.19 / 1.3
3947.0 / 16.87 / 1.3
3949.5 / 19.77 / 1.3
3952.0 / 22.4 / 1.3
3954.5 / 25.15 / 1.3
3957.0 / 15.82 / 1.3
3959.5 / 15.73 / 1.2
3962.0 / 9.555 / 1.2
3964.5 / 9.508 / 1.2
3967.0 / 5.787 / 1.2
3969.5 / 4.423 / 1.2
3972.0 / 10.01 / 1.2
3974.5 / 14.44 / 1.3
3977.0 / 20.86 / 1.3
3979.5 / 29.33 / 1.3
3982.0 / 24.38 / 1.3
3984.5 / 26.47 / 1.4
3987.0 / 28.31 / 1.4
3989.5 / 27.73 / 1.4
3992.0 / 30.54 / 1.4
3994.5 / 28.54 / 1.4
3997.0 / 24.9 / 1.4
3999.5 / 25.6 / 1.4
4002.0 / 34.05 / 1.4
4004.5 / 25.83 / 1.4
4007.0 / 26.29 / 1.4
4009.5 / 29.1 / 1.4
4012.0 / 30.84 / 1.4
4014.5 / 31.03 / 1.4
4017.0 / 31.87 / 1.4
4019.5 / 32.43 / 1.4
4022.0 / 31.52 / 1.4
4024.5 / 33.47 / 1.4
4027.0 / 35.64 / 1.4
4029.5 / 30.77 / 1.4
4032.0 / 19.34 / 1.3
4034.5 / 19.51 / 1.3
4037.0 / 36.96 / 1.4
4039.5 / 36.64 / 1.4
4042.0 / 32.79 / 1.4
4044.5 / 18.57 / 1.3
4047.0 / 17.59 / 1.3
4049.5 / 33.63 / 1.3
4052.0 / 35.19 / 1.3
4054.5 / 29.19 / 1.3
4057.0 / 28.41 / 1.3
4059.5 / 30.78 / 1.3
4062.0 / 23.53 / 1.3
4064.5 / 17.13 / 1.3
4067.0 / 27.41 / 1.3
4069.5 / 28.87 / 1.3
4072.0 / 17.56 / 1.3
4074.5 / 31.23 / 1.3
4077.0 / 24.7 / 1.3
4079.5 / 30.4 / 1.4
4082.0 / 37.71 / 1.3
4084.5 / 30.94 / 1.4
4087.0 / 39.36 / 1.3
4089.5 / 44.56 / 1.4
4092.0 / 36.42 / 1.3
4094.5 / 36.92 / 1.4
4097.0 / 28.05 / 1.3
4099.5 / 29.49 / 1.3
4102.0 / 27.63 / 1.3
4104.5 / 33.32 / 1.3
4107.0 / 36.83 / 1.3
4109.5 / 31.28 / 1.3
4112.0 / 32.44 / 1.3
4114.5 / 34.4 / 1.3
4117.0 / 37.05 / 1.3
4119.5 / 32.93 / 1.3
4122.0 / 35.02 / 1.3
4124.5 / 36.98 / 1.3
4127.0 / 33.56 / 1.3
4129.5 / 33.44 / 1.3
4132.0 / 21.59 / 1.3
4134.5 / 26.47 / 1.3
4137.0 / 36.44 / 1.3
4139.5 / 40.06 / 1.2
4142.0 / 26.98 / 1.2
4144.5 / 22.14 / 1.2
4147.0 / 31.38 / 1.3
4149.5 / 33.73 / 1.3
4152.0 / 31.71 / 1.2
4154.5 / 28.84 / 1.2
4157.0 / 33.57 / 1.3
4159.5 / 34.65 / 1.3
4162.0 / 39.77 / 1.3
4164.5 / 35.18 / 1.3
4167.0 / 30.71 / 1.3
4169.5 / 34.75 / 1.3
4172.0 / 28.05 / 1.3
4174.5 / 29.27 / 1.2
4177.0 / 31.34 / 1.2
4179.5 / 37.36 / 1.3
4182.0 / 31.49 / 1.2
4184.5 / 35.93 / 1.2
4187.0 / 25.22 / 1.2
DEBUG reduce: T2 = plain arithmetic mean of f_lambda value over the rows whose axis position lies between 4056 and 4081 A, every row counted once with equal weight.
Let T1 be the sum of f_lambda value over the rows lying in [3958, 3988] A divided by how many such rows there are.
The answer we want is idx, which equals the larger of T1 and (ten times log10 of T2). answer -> 16.6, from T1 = 17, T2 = 26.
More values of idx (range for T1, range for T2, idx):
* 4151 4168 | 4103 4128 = 33.5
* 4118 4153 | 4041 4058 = 31.6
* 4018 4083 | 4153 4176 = 28.5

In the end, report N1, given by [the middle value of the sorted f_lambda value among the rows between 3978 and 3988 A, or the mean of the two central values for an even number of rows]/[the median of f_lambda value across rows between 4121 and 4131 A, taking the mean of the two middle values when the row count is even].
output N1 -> 0.8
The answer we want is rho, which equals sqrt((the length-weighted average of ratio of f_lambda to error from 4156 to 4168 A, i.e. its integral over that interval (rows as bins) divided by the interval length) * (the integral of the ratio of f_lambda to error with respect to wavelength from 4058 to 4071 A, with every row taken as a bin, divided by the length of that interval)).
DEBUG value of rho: 22.9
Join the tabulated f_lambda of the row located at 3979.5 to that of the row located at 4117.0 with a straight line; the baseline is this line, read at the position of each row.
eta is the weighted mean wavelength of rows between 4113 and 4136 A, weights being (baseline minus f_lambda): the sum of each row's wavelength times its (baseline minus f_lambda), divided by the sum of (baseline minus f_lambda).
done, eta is 4129.2 A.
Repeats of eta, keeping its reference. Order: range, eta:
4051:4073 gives 4065.5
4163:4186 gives 4174.3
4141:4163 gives 4149.1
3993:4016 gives 4002.2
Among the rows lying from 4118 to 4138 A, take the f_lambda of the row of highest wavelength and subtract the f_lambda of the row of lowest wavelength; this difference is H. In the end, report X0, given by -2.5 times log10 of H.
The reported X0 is -1.4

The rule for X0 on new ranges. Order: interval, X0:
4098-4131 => -1.5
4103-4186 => -1.0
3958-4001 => -2.5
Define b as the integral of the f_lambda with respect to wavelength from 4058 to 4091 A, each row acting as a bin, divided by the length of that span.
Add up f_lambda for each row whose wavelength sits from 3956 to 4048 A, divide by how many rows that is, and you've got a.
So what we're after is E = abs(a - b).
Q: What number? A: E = 5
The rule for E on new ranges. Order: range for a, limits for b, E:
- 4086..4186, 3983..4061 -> 4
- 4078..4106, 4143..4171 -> 2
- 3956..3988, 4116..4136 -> 16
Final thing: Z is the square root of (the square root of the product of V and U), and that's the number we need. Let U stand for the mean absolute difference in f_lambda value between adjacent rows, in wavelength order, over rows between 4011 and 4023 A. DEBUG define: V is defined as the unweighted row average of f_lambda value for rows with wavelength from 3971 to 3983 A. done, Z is 1.9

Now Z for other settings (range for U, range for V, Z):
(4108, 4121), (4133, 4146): 2.9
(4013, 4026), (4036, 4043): 2.5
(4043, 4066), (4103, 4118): 3.6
